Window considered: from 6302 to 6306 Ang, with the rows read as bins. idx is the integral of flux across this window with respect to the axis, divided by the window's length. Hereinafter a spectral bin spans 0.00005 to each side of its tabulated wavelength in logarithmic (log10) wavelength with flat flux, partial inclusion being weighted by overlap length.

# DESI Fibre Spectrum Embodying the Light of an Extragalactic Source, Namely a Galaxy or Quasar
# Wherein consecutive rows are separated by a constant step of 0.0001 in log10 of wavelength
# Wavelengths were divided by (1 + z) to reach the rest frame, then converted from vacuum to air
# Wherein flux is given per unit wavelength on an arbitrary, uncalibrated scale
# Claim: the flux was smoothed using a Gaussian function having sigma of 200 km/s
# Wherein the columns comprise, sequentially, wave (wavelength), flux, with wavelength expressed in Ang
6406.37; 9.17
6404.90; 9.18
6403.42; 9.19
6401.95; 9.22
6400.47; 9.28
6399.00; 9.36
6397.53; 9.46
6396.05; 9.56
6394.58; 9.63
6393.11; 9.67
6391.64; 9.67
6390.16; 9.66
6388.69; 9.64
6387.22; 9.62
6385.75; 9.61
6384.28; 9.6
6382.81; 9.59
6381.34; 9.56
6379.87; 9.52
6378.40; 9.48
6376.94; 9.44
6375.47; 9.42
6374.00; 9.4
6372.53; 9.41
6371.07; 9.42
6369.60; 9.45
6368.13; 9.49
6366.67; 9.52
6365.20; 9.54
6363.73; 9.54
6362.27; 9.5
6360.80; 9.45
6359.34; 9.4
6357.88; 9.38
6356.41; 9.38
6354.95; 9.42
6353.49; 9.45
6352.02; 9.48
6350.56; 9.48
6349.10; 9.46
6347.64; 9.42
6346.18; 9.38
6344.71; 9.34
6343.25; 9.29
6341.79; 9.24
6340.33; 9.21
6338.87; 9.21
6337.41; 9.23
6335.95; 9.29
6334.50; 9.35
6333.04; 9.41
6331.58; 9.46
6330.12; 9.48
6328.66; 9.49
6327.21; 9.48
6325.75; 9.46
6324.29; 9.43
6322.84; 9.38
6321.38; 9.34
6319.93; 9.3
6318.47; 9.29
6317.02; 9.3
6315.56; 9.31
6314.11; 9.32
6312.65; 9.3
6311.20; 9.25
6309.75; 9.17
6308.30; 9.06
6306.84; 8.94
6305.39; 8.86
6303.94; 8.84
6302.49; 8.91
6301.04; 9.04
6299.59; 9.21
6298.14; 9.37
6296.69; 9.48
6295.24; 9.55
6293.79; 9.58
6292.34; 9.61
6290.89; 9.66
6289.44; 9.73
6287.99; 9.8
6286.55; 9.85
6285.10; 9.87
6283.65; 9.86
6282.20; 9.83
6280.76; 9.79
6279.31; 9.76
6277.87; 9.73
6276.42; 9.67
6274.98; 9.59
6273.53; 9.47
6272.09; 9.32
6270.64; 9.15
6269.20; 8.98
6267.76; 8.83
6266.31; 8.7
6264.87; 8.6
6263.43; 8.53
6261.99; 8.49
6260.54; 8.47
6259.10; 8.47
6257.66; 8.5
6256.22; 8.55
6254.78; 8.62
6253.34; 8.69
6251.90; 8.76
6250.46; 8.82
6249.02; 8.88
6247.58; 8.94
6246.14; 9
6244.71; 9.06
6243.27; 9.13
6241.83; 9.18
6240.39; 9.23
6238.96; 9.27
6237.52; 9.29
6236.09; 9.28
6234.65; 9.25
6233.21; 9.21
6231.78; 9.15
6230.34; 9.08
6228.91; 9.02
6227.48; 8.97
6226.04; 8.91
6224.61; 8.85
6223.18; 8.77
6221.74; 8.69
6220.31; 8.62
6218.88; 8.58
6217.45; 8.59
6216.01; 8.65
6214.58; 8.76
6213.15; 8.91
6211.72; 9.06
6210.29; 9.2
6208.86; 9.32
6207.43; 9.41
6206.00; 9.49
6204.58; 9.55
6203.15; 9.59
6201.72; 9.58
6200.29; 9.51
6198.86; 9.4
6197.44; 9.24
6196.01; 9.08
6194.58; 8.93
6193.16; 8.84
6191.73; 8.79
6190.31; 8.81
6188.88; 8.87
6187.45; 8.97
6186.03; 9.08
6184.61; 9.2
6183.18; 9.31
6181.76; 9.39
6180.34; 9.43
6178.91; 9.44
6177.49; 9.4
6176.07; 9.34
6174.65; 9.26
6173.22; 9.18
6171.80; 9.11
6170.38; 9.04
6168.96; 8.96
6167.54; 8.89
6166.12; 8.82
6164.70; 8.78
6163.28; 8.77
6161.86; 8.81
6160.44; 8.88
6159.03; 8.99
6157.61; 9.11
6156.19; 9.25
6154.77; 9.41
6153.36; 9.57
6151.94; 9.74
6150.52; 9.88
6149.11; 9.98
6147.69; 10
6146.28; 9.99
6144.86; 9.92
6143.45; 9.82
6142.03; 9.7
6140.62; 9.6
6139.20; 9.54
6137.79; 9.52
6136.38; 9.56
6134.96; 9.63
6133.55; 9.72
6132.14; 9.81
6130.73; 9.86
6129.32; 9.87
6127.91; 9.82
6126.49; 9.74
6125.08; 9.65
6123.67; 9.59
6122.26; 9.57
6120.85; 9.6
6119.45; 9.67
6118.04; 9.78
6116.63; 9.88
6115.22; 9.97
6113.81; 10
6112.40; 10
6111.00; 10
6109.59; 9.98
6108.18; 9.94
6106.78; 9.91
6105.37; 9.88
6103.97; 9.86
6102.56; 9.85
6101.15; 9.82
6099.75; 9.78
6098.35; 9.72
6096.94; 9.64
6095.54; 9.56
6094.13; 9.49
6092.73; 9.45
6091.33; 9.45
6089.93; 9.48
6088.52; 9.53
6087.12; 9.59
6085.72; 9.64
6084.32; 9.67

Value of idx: 8.9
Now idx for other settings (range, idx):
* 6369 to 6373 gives 9.4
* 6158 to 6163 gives 8.9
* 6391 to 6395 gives 9.7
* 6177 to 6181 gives 9.4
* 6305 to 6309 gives 8.9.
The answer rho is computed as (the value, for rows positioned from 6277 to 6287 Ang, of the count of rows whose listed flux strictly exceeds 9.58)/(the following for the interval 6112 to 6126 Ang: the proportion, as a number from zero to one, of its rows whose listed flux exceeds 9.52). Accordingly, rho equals 7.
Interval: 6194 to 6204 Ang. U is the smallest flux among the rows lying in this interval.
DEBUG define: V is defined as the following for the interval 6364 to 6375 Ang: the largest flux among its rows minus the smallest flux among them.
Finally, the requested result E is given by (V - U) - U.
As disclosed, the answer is -17.7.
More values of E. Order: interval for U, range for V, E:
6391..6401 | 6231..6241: -18.4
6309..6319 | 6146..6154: -17.9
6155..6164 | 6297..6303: -17.1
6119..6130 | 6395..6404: -18.8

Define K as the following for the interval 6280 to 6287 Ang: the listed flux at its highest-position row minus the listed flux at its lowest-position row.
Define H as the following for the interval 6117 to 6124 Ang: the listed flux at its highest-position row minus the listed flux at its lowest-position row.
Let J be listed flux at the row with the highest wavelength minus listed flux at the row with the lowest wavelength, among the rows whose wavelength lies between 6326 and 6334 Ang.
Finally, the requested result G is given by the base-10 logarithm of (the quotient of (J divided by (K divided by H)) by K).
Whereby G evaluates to 0.6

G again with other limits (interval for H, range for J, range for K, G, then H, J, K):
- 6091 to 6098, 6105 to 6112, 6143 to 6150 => -0.1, 0.19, 0.120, 0.16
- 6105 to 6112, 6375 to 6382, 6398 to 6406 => -0.3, 0.12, 0.140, -0.18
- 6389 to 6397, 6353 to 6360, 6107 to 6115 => 0.1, -0.10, -0.050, 0.06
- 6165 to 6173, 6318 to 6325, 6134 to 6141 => 1.7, 0.29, 0.140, -0.03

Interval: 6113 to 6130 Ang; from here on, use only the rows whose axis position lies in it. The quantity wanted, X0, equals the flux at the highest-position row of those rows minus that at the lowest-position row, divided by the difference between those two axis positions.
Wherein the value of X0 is -0.008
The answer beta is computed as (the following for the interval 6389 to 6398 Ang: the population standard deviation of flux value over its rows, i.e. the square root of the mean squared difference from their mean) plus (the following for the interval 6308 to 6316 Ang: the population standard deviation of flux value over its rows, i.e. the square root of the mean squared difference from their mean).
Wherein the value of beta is 0.17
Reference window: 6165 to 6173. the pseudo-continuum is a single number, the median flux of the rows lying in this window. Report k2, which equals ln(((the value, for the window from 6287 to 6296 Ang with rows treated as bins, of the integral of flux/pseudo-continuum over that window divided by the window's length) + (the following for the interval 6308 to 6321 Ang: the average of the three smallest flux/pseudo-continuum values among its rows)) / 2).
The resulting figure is 0.05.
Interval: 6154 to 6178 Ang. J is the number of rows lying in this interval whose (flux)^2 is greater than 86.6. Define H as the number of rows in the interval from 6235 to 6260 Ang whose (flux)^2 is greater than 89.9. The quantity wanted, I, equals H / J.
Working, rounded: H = 0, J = 3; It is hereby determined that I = 0.0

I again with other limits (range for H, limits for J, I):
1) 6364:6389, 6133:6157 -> 0.6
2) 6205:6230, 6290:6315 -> 0.1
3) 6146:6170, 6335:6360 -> 0.5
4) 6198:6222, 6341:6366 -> 0.3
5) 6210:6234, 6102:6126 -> 0.0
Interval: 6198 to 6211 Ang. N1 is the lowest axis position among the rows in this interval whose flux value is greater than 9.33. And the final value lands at 6198.86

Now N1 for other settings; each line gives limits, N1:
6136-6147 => 6136.38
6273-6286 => 6273.53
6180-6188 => 6180.34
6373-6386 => 6374.00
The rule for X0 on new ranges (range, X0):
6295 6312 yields -0.019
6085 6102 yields 0.012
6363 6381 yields -0.001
